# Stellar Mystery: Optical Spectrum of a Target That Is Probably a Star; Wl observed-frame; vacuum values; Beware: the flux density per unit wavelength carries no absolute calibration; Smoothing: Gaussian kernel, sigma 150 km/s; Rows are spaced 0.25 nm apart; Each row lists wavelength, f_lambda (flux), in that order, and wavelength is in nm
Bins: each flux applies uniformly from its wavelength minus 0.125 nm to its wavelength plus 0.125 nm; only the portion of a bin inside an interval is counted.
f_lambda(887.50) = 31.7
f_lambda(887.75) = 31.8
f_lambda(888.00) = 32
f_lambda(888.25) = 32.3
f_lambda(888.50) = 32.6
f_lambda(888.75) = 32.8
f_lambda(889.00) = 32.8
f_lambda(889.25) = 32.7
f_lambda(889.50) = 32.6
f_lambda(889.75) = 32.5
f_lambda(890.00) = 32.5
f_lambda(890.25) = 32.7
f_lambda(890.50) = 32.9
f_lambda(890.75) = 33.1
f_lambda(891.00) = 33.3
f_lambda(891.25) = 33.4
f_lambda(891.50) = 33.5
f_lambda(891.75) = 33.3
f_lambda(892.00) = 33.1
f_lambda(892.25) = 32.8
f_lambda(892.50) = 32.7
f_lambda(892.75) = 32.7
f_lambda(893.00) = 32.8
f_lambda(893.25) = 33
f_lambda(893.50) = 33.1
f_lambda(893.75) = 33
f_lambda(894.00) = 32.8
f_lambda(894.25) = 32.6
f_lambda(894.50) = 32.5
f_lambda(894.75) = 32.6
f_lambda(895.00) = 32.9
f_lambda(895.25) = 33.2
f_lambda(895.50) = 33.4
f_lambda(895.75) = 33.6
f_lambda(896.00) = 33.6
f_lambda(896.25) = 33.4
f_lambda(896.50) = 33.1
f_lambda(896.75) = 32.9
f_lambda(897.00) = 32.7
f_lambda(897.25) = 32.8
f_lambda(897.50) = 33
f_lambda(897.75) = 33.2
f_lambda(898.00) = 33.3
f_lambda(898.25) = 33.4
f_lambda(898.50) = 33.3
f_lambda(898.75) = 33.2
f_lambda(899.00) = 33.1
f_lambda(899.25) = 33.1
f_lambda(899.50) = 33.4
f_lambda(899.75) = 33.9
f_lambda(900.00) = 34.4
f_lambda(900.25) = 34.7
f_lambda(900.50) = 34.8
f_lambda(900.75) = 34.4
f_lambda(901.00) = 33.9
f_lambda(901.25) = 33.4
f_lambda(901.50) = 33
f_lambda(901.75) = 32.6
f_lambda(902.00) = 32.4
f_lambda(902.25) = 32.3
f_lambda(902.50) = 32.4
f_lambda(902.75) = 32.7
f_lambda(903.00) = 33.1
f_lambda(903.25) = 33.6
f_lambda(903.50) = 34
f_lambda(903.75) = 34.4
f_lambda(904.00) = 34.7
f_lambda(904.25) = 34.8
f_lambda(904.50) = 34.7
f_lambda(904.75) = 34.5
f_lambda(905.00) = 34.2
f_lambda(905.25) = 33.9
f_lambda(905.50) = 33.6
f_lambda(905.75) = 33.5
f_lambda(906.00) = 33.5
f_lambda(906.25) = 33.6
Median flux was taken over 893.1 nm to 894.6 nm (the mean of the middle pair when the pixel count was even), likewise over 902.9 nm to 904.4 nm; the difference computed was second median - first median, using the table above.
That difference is 1.3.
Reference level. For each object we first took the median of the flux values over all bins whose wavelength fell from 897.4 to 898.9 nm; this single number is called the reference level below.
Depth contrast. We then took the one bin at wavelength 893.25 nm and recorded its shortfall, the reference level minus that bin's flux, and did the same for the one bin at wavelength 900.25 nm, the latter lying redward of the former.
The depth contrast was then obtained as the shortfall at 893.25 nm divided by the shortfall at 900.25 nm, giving -0.17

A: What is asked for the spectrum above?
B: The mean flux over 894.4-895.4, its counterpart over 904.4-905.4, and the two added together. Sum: 67.1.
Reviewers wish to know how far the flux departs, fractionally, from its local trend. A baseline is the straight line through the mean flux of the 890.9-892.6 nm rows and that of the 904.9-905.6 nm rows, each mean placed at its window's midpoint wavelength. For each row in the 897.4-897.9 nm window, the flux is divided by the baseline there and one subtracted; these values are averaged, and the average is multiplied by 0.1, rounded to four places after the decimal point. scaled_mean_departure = -0.0011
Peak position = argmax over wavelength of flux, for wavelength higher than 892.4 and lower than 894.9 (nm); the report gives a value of 893.50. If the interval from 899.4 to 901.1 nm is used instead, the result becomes 900.50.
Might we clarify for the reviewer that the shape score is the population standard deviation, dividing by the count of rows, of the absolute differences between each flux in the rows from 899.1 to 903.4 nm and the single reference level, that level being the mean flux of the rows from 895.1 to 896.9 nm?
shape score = 0.43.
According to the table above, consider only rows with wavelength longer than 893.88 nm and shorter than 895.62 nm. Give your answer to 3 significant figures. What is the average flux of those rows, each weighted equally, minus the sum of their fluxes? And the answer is -197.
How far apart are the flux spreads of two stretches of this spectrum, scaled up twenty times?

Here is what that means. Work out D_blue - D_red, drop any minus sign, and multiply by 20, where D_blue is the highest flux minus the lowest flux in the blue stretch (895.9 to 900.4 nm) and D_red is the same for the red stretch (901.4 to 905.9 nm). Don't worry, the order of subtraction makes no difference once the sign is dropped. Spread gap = 10.0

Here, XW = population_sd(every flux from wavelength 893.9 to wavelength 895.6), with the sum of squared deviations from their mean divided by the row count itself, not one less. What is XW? 0.31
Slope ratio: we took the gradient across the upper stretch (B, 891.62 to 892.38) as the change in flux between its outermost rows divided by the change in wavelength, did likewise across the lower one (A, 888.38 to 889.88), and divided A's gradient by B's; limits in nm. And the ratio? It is 0.1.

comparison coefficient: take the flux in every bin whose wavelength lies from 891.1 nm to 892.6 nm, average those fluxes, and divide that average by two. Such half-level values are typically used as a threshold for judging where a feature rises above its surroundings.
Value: 16.6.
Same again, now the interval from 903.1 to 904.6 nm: 17.2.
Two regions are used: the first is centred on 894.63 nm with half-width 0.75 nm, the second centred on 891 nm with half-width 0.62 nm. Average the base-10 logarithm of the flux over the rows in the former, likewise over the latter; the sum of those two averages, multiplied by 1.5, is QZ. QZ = 4.556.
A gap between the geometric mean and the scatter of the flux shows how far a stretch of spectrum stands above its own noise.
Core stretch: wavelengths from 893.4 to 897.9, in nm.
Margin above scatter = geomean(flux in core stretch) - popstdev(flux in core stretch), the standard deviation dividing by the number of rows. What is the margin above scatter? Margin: 32.7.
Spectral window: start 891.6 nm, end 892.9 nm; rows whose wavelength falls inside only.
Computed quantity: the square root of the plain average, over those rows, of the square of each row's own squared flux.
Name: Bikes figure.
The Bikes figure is 1084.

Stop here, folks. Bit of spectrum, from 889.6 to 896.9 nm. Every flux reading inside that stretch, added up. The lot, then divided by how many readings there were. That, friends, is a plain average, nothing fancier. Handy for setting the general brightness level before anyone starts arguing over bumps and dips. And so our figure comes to 33.0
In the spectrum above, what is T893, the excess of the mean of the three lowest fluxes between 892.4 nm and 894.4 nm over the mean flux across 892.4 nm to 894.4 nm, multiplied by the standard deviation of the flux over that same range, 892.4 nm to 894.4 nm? -0.03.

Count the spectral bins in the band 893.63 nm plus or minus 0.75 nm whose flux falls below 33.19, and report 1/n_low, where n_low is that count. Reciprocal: 0.17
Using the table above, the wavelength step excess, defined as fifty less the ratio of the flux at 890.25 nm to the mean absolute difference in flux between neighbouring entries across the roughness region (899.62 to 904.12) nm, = -46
